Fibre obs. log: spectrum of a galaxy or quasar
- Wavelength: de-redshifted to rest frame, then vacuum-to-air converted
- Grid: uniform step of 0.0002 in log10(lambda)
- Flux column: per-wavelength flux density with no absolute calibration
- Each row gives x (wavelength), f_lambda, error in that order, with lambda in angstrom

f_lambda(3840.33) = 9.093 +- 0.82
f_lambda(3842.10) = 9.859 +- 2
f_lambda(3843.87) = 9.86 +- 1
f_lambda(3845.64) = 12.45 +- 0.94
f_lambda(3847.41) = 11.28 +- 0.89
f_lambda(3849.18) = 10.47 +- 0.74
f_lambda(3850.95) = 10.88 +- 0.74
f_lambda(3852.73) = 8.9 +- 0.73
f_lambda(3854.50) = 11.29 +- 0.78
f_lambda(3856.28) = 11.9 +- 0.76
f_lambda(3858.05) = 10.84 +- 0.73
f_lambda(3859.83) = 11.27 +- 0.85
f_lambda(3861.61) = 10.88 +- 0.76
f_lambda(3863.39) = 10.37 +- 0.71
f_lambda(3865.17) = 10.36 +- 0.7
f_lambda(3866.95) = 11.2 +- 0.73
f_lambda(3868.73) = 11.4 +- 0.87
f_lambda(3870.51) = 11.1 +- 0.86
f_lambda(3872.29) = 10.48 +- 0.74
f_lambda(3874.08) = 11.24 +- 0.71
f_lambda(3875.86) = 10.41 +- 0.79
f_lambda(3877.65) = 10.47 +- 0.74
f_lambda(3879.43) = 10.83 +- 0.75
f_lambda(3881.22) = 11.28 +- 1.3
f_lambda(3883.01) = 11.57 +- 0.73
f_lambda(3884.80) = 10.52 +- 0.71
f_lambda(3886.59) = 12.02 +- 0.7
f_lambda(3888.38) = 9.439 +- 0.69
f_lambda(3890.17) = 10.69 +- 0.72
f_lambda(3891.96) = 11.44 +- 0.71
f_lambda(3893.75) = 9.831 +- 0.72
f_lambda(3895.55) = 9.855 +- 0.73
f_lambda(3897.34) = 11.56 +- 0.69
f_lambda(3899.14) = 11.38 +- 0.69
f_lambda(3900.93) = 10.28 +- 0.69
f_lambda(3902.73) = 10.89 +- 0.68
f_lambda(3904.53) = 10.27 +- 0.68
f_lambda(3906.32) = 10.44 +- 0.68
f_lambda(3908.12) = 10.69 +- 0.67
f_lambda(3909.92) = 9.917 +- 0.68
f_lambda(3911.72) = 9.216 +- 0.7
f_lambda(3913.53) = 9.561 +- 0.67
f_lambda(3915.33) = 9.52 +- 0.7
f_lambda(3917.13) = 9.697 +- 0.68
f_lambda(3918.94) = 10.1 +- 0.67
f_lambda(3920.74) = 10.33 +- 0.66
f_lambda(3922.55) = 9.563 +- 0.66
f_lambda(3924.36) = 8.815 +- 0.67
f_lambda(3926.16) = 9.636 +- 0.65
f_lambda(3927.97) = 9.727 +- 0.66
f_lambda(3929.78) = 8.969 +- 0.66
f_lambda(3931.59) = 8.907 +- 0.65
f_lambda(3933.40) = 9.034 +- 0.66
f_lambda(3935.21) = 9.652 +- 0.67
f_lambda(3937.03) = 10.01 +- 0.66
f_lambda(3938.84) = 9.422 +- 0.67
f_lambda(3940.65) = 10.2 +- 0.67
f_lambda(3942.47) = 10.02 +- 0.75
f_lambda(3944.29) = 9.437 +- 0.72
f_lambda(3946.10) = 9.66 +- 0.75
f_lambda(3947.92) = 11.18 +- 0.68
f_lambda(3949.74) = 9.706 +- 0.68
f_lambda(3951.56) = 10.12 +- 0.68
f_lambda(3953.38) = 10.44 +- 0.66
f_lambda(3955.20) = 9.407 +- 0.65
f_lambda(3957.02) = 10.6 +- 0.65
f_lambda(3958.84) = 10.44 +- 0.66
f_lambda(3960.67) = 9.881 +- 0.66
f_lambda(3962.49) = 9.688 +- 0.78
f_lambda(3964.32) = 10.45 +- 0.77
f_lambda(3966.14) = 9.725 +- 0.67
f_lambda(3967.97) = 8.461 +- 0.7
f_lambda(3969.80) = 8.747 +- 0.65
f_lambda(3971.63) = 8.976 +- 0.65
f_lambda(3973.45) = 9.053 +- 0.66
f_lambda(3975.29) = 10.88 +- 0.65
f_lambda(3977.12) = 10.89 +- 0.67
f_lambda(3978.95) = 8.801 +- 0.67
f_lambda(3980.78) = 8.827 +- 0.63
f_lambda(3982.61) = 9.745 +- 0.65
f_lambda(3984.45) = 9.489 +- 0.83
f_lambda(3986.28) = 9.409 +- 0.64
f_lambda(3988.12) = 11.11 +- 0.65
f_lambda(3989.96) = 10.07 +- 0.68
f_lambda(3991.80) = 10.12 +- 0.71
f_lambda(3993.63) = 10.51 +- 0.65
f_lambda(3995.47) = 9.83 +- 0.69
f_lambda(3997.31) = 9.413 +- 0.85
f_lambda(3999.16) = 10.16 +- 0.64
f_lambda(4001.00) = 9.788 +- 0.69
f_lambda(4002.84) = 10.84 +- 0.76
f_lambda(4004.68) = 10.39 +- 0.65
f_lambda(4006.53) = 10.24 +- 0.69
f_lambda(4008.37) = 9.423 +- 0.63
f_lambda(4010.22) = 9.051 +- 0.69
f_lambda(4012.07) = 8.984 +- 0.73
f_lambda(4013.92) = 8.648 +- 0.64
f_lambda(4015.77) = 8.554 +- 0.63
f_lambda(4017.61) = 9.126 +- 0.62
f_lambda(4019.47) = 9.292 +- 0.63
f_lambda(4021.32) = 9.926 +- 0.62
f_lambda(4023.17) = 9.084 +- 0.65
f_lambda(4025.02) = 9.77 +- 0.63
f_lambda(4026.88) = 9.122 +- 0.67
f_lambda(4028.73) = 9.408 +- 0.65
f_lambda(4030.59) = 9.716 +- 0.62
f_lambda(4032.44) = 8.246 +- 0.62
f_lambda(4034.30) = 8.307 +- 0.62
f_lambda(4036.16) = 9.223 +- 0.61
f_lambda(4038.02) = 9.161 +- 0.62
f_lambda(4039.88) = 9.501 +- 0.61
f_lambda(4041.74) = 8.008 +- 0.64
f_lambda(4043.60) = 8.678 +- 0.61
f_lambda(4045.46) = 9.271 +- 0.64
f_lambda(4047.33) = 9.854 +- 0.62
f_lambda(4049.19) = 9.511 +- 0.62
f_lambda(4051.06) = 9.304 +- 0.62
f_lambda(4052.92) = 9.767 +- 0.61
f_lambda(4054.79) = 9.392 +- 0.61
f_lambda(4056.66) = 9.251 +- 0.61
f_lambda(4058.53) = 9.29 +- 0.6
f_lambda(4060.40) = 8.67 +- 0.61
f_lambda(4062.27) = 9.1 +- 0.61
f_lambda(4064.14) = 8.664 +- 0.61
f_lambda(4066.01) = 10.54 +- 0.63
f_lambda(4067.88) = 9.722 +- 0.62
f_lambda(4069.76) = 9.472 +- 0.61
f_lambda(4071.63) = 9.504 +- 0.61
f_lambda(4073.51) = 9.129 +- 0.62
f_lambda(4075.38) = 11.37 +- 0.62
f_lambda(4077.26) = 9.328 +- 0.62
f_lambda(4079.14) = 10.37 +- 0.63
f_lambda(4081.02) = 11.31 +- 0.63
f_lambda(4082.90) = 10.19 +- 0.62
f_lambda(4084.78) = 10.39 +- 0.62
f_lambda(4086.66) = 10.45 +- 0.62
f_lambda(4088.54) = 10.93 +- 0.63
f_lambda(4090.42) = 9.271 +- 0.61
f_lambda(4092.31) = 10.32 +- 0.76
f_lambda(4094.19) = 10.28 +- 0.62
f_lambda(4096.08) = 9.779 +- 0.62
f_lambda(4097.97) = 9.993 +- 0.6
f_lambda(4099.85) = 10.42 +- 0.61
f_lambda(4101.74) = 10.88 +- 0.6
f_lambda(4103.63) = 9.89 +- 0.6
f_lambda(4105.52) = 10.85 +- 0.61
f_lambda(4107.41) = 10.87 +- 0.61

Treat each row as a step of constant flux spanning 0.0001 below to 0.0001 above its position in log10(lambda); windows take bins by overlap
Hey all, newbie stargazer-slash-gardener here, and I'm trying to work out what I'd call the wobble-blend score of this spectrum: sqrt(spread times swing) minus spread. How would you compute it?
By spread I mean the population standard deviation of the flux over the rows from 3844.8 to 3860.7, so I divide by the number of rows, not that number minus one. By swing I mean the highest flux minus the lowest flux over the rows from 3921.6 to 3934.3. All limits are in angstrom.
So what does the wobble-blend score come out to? -0.01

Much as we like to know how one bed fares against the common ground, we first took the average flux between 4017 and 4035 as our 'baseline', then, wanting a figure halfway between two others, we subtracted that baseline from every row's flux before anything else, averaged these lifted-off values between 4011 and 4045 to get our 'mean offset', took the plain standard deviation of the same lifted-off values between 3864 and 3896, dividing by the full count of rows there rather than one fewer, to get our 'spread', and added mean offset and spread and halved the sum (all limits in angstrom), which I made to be 0.25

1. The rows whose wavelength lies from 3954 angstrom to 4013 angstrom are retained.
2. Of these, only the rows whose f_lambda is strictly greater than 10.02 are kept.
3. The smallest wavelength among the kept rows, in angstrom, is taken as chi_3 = 3957.02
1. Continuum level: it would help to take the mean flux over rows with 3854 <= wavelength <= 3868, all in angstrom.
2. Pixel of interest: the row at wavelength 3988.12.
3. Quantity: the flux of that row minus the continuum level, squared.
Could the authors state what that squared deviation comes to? 0.0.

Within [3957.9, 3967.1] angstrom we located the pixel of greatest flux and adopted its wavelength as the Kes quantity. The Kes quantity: 3964.32 angstrom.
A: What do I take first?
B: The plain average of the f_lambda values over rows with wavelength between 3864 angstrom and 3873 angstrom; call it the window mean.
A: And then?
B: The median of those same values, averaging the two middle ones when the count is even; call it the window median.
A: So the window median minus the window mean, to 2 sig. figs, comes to 0.19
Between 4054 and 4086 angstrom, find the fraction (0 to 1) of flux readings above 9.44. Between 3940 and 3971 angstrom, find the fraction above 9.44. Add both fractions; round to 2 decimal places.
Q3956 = 1.29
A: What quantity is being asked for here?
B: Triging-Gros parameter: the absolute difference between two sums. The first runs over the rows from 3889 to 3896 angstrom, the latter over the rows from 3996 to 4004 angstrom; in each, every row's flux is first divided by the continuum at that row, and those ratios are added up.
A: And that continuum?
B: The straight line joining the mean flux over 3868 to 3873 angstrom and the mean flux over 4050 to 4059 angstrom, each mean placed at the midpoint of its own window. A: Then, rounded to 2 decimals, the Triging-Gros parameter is 0.20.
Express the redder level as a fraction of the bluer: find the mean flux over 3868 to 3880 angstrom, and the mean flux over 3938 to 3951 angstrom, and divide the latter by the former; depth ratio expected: 0.92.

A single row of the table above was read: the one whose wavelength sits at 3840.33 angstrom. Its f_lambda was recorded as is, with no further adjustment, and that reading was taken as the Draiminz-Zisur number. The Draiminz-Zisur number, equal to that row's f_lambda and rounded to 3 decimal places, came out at 9.093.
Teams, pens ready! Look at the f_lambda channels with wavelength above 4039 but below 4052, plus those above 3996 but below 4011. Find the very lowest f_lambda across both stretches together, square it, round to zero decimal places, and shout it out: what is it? 64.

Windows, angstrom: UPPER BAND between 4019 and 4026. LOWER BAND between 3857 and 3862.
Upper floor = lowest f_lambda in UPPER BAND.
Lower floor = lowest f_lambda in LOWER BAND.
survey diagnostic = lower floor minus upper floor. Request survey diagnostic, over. 1.8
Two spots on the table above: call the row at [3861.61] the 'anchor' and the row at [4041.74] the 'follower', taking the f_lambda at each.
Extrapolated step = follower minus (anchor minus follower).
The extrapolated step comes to 5.1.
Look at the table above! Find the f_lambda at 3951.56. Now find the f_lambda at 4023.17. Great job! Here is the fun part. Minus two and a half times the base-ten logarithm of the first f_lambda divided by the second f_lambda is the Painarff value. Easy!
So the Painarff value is -0.12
